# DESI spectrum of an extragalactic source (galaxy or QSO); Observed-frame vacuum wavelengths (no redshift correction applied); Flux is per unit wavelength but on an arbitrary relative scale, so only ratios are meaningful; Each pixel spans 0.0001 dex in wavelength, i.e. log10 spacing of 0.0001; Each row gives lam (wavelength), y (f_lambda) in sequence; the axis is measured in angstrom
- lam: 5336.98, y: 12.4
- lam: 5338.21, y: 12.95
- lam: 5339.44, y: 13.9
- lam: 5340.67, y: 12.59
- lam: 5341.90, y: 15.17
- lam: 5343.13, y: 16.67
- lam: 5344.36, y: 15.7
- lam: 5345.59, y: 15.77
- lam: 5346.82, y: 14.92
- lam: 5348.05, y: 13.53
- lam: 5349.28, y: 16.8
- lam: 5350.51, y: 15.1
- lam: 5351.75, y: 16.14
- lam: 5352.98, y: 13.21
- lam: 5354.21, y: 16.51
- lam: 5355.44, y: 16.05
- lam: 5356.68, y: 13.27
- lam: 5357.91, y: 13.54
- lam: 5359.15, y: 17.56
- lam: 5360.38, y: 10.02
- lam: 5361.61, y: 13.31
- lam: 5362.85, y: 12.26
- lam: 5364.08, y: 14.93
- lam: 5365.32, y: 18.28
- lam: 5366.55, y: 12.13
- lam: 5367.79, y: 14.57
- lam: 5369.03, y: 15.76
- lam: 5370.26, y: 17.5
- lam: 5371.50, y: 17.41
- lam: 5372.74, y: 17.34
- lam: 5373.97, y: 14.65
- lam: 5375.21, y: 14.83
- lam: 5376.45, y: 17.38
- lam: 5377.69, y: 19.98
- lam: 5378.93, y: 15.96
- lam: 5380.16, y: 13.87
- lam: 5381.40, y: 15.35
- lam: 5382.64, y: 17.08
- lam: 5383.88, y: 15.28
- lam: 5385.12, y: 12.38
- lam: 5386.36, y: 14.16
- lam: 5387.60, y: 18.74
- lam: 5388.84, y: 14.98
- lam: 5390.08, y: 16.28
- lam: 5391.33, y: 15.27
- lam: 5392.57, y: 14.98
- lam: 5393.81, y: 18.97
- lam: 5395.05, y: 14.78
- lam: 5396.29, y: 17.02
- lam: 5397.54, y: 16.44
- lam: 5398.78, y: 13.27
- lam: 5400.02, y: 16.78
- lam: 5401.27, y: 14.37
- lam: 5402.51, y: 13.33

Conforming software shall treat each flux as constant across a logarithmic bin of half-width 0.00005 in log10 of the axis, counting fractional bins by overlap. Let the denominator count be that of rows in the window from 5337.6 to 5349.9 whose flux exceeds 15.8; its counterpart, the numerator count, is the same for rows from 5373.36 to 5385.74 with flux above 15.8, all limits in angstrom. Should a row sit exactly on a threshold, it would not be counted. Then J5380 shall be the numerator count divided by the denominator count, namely 2.00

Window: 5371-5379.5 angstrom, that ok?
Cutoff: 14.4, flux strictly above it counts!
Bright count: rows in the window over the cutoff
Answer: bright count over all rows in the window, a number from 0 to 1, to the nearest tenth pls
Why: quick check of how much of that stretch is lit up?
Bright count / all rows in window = 1.0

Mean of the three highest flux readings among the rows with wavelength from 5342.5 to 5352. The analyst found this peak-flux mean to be 16.5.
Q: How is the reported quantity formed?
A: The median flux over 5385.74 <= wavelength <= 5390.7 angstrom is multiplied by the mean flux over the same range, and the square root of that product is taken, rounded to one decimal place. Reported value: 15.8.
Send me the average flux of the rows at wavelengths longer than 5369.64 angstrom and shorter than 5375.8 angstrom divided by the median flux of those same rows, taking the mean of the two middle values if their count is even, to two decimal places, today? 0.94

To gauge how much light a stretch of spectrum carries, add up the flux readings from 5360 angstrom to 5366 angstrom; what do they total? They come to 69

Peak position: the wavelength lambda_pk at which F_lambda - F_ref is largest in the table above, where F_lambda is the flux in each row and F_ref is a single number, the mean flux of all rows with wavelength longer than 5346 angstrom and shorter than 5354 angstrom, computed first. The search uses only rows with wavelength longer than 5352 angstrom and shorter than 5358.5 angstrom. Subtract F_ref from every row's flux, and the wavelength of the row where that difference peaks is 5354.21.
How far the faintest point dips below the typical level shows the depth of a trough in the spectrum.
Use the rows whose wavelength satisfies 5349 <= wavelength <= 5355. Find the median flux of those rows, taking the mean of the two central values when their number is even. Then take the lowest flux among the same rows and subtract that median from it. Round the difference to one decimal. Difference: -2.9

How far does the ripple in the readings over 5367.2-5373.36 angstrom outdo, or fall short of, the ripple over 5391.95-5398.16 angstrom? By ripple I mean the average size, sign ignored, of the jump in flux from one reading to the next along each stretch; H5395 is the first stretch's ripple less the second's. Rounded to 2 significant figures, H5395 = -2.0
